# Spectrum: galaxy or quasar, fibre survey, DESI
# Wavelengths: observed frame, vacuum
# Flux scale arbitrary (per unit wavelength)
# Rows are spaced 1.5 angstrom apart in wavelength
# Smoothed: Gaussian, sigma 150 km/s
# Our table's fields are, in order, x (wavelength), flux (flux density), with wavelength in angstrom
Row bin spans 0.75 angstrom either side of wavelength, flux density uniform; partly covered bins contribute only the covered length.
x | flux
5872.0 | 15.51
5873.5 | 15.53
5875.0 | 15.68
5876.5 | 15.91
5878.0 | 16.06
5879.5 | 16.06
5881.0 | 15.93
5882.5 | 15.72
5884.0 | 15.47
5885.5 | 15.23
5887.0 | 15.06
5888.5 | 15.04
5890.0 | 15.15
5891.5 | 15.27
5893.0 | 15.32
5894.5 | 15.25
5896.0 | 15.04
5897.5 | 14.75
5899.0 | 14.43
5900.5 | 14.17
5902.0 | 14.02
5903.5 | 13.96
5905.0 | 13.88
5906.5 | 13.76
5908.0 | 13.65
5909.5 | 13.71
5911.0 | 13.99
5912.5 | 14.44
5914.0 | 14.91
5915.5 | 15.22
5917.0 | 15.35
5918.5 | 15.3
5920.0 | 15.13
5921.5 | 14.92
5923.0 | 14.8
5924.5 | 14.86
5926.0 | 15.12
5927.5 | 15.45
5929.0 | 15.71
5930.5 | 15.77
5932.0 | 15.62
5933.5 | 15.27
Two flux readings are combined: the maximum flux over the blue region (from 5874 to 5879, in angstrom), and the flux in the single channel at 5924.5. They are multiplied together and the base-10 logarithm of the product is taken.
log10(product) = 2.38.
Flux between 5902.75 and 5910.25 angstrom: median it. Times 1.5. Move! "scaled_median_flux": 20.6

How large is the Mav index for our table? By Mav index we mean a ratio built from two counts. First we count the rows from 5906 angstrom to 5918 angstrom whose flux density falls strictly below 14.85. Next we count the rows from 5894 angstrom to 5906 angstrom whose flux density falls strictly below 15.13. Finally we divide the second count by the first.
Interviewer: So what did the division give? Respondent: 1.4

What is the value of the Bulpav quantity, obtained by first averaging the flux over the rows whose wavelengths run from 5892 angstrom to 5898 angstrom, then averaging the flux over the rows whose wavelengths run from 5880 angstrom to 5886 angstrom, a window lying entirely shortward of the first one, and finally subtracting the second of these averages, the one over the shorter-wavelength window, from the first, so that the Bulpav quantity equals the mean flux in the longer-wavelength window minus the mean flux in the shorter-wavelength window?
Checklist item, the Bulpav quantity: -0.5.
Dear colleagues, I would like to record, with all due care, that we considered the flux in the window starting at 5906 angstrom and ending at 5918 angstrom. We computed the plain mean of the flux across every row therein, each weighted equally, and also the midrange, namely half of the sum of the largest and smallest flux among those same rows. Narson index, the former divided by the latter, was 0.99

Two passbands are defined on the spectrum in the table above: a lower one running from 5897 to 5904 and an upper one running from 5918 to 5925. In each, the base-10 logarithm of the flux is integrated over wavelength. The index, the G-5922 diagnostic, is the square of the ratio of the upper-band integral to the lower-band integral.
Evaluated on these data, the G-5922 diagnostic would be 1.04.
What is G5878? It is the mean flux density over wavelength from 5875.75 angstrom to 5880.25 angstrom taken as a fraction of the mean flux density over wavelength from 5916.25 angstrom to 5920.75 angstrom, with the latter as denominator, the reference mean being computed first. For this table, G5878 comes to 1.05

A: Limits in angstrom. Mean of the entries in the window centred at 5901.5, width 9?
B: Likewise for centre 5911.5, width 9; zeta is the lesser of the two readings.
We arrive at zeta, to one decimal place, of 14.2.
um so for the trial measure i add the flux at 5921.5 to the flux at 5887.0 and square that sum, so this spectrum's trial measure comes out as 899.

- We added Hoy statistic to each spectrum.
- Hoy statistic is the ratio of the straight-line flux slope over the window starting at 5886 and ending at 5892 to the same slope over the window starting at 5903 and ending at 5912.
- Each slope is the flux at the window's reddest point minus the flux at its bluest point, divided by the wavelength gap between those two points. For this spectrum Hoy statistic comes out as 12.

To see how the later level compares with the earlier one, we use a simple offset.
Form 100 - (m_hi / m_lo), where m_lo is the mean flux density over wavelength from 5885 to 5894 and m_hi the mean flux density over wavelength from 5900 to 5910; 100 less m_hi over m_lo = 99.1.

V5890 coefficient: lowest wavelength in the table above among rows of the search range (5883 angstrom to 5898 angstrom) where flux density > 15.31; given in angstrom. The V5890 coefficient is 5884.0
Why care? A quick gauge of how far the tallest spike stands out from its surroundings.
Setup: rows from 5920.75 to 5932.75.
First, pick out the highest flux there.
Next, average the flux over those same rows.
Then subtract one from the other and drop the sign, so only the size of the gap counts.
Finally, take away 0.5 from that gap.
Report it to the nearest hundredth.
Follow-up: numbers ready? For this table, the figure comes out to -0.01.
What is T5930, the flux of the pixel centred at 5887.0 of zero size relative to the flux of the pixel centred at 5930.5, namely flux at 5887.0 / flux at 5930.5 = 0.95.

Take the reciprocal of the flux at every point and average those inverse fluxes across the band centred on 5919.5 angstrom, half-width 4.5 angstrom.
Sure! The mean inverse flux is 0.066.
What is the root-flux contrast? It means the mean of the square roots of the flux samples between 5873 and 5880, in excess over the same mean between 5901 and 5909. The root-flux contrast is 0.26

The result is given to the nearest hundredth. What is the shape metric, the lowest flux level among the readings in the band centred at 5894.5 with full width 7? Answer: 14.75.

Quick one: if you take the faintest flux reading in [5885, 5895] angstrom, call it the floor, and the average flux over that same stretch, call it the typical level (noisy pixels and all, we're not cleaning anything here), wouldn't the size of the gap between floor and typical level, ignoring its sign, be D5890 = 0.15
